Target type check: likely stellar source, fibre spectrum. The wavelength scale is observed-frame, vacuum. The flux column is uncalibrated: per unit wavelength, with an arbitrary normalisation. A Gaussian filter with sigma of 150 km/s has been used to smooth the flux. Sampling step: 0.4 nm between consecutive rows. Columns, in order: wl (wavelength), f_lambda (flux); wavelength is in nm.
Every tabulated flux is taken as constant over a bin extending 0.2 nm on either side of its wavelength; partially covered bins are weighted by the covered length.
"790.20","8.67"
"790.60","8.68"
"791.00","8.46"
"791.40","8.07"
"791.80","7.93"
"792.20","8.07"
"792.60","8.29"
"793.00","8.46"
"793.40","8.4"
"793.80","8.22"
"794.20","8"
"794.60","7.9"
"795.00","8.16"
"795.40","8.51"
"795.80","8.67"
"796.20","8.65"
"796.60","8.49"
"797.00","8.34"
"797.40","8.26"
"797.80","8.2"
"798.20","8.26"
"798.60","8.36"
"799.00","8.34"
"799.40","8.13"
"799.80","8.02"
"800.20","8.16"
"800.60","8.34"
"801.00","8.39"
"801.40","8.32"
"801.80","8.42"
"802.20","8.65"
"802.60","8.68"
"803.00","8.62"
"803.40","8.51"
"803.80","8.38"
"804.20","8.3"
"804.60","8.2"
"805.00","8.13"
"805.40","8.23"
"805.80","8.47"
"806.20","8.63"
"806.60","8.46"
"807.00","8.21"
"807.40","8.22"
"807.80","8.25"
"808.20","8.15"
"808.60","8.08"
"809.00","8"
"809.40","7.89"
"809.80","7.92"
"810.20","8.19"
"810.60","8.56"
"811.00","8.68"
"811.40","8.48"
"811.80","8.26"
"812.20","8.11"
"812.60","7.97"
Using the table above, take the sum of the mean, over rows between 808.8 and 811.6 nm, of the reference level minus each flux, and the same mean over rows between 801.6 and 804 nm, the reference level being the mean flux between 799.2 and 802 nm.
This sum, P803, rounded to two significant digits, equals -0.28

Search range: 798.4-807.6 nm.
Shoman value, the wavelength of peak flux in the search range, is 802.60 nm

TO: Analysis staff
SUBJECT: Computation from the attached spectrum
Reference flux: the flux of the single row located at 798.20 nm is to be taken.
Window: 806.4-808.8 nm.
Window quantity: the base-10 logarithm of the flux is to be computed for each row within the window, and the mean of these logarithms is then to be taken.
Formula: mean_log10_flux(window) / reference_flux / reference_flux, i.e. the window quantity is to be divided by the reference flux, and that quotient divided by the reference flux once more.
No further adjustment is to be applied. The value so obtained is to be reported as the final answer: 0.0134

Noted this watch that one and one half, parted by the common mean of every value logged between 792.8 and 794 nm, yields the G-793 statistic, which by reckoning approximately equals 0.179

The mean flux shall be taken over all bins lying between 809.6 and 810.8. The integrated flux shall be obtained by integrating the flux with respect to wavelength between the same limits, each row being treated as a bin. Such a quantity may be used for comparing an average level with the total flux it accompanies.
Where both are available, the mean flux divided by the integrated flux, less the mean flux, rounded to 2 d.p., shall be -7.39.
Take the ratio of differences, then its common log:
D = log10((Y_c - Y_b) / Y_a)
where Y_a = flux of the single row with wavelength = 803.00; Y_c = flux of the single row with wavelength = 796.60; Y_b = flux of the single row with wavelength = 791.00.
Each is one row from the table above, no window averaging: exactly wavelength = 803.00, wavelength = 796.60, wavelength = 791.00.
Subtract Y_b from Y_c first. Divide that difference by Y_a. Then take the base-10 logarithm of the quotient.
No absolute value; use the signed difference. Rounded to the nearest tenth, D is -2.5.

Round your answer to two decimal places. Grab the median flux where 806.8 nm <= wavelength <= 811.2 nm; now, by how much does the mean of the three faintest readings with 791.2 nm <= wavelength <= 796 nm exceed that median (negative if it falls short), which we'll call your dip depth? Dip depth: -0.25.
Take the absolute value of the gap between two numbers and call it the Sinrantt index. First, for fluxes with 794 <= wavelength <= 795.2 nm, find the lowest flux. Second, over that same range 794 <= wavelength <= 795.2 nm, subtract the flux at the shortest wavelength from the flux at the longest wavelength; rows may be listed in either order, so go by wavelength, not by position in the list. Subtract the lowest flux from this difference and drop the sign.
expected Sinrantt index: 7.7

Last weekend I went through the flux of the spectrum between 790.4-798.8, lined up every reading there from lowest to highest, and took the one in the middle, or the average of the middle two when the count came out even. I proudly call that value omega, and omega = 8.29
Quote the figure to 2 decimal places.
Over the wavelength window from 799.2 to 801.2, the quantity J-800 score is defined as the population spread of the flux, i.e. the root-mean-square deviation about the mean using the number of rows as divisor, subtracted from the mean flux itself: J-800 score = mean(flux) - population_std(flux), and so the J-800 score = 8.07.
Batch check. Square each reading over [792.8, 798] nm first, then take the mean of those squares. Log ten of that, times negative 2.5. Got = -4.60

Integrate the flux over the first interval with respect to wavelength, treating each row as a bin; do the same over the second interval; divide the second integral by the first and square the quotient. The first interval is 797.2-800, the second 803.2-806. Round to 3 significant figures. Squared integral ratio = 1.02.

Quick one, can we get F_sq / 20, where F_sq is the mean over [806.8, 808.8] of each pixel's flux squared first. 3.347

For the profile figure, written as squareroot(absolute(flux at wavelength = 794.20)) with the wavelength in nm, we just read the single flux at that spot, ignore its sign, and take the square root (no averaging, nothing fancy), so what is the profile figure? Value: 2.83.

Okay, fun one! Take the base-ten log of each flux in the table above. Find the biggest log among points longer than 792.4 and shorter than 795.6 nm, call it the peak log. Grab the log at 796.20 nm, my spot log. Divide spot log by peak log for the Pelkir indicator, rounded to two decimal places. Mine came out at 1.01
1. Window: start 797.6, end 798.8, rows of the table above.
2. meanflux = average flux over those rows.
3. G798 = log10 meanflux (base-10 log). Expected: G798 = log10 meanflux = 0.918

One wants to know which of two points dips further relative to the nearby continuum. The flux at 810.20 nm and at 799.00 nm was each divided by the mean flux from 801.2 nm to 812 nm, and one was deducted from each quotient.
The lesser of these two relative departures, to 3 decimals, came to -0.017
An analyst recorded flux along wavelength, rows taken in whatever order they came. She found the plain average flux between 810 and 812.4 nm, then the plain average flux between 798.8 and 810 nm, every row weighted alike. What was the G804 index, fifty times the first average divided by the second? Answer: 50.5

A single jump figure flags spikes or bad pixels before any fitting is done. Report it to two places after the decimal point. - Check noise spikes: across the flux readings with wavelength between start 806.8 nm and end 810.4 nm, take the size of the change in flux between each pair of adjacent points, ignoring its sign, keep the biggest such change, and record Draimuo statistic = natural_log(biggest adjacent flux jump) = -1.31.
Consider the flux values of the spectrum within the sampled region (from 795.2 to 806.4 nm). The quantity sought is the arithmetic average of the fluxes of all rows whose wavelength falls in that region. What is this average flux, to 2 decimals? 8.38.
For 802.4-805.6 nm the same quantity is 8.38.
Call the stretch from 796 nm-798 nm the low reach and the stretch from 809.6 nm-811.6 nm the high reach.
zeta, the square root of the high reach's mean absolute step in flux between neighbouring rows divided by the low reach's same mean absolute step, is 1.46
